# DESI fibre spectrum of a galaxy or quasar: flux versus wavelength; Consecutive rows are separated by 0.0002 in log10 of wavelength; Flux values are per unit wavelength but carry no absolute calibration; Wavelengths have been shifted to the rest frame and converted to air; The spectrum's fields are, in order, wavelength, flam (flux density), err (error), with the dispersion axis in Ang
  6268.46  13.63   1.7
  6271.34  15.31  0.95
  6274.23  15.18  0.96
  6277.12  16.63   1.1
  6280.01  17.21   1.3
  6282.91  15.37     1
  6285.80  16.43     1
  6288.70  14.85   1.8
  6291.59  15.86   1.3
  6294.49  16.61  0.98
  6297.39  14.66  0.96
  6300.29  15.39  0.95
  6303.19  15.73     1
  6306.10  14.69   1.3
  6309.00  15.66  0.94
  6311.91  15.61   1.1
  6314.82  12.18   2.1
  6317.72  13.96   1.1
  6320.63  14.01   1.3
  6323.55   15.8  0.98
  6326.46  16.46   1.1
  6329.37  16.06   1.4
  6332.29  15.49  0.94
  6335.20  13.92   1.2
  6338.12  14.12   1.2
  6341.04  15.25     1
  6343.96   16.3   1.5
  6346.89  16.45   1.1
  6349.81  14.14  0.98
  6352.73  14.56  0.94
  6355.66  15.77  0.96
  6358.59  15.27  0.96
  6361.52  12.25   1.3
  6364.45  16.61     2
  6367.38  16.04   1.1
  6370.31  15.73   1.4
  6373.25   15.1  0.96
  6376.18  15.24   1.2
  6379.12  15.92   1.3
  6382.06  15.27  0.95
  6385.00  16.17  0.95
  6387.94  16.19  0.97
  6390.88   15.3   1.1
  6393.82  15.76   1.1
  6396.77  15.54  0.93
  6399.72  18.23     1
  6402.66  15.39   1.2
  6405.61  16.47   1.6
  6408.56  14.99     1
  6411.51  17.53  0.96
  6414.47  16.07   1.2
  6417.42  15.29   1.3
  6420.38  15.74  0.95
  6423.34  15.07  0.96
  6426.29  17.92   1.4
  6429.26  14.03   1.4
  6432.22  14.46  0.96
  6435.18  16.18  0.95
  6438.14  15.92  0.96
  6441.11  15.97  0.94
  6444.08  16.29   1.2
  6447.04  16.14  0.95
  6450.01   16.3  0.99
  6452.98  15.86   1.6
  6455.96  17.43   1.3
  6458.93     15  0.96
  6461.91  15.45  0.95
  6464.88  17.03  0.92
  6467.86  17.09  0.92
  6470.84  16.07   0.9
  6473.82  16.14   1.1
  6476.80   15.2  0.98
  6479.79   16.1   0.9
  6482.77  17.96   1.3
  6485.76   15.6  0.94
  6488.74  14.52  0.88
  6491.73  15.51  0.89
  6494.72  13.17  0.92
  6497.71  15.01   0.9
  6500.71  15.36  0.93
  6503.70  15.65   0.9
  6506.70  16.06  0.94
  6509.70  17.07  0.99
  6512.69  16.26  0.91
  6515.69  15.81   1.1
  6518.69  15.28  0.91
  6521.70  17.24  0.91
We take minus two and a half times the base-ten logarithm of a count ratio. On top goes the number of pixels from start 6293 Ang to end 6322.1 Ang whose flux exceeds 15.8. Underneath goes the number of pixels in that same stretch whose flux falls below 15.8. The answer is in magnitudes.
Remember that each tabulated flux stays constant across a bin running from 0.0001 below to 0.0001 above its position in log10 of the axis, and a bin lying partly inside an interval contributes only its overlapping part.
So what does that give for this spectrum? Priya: 2.39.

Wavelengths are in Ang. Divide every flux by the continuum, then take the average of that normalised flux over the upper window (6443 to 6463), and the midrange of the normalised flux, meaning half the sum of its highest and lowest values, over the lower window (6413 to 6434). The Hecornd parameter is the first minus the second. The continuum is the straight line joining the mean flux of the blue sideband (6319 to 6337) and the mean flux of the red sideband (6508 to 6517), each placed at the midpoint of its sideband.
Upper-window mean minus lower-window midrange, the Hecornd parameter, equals -0.004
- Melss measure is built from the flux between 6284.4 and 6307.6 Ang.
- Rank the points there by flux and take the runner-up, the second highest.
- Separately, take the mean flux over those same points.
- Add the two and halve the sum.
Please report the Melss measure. 16.0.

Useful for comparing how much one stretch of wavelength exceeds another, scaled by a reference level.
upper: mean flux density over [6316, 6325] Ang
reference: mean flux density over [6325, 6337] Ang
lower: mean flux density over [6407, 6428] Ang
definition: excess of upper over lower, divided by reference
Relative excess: -0.10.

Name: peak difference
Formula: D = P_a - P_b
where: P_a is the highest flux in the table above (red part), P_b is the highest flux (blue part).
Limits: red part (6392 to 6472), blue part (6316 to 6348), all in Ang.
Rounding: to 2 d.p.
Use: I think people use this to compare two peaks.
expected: 1.77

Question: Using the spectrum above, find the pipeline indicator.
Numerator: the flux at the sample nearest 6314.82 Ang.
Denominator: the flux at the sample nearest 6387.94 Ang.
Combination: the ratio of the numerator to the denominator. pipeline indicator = 0.75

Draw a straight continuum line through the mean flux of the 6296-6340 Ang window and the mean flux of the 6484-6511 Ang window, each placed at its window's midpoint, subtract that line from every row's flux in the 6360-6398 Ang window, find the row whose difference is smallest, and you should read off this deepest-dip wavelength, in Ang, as 6361.52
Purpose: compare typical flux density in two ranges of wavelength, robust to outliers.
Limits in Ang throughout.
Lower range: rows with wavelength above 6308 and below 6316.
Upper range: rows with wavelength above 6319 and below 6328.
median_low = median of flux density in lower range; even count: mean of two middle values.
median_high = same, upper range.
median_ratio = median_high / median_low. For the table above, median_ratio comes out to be 1.01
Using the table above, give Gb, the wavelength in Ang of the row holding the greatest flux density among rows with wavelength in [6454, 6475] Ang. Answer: 6455.96 Ang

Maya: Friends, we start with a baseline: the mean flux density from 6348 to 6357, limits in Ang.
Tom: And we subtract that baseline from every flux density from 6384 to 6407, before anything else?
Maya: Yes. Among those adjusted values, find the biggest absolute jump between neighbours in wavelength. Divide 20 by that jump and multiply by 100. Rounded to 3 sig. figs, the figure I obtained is 704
